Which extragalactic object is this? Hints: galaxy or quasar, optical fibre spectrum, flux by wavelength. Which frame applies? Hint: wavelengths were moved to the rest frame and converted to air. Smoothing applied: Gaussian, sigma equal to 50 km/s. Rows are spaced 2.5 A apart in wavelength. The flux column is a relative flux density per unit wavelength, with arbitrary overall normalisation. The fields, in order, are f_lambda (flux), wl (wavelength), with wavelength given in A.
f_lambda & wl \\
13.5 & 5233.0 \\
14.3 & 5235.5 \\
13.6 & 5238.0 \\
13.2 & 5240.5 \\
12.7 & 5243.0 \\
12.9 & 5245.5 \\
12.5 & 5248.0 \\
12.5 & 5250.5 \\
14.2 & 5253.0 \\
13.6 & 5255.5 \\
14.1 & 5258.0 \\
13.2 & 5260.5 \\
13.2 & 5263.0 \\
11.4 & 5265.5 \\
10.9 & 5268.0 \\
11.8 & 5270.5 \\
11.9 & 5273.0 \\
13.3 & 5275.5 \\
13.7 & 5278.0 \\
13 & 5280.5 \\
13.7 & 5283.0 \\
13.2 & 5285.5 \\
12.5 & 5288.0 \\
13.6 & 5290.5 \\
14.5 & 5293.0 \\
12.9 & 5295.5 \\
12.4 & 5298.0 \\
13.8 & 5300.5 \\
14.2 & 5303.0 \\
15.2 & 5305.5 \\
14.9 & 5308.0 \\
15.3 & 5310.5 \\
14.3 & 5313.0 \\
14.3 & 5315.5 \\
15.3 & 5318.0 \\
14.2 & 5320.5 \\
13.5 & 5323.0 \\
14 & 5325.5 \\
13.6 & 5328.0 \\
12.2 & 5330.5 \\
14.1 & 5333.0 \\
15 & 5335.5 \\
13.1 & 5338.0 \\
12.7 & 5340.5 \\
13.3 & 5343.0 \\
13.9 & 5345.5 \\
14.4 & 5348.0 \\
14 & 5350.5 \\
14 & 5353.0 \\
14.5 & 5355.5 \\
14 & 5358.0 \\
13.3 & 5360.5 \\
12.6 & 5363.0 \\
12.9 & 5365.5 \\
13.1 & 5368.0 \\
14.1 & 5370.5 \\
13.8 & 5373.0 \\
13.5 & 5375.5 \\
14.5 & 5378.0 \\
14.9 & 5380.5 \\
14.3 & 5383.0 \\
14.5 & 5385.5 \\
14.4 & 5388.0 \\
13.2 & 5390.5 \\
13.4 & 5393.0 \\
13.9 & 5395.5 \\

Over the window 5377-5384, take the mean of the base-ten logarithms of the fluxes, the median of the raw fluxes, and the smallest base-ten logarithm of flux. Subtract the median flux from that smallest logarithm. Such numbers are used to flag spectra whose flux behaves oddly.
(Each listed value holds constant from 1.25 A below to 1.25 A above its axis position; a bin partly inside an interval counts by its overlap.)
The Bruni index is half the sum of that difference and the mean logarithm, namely -6.09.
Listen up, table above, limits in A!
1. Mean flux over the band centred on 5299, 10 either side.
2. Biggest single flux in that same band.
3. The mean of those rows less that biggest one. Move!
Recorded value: -1.3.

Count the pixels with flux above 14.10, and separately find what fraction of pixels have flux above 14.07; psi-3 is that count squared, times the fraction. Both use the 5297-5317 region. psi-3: 27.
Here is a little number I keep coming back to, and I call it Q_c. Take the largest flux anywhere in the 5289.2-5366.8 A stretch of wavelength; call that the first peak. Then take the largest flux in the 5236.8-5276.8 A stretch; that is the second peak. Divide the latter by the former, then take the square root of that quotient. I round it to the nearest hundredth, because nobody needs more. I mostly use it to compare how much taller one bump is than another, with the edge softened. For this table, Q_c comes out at 0.96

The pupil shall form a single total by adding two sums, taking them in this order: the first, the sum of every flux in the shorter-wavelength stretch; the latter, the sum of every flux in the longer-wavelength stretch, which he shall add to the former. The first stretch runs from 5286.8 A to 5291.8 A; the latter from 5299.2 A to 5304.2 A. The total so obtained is 54.1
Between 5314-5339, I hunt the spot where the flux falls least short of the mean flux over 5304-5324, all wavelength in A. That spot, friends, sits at 5318.0 A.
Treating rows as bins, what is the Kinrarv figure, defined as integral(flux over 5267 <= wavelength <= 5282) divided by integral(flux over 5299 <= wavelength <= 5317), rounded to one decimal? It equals 0.7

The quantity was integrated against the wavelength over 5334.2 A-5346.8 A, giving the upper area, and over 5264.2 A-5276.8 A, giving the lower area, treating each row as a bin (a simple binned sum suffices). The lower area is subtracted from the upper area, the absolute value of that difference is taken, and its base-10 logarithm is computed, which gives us 1.34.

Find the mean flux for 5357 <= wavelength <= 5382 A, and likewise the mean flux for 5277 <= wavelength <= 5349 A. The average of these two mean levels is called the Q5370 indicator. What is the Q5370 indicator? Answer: 13.7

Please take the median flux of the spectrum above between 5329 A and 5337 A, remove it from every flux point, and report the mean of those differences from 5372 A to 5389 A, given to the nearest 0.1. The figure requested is 0.2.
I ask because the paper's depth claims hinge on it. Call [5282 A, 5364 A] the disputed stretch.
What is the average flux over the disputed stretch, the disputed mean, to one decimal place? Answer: 13.8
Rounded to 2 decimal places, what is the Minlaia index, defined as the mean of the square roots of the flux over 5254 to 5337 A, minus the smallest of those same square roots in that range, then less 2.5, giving -2.12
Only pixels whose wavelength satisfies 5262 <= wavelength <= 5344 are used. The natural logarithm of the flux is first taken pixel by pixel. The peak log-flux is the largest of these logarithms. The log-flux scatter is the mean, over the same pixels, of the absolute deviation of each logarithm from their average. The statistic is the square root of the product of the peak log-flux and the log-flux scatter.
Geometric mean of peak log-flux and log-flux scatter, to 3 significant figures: 0.424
